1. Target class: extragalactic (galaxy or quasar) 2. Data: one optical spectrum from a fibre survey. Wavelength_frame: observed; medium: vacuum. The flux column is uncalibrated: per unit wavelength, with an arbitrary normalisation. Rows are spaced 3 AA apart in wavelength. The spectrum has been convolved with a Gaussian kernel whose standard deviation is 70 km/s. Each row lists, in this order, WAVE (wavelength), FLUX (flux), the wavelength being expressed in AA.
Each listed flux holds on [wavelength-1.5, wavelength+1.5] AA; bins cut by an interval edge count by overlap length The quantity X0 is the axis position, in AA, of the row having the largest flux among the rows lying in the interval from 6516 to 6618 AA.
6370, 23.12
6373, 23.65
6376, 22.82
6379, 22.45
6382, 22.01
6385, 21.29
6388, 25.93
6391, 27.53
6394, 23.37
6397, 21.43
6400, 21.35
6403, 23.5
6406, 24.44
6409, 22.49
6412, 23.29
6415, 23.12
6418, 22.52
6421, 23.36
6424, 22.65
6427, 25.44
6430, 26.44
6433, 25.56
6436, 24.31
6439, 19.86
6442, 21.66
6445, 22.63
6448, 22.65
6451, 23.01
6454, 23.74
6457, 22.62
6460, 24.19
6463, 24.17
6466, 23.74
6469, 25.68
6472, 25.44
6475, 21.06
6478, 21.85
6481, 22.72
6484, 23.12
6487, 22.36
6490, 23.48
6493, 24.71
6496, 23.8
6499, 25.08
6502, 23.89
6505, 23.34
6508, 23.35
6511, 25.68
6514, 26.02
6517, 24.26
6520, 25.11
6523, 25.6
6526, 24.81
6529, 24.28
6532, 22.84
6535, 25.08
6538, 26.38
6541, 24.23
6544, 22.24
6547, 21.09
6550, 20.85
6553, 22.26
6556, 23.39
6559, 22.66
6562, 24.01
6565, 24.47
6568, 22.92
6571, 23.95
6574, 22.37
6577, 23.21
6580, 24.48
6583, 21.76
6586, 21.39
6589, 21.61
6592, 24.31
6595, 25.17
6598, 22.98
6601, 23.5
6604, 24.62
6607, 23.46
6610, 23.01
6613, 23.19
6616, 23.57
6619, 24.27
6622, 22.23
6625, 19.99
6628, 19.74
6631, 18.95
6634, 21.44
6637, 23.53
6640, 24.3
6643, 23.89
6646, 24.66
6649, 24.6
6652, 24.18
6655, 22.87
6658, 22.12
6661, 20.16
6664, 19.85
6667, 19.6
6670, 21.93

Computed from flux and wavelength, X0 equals 6538 AA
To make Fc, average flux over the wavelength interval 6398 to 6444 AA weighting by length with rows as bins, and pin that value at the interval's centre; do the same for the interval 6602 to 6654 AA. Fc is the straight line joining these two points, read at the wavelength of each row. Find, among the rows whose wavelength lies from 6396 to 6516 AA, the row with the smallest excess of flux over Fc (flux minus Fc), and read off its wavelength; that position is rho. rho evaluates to 6439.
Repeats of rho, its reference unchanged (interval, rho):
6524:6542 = 6532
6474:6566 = 6550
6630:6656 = 6631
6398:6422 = 6400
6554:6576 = 6574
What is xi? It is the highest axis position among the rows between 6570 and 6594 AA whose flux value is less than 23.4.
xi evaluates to 6589 AA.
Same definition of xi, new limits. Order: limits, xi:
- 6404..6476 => 6475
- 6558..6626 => 6625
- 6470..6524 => 6508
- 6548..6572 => 6568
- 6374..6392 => 6385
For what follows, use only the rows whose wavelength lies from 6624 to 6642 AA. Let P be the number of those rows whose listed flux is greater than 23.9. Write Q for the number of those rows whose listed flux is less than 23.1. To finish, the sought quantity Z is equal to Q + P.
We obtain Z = 5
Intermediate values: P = 1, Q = 4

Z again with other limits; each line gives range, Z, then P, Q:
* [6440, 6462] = 6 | 1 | 5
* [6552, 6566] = 4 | 2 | 2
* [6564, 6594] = 9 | 4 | 5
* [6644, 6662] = 6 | 3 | 3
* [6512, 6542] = 10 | 9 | 1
